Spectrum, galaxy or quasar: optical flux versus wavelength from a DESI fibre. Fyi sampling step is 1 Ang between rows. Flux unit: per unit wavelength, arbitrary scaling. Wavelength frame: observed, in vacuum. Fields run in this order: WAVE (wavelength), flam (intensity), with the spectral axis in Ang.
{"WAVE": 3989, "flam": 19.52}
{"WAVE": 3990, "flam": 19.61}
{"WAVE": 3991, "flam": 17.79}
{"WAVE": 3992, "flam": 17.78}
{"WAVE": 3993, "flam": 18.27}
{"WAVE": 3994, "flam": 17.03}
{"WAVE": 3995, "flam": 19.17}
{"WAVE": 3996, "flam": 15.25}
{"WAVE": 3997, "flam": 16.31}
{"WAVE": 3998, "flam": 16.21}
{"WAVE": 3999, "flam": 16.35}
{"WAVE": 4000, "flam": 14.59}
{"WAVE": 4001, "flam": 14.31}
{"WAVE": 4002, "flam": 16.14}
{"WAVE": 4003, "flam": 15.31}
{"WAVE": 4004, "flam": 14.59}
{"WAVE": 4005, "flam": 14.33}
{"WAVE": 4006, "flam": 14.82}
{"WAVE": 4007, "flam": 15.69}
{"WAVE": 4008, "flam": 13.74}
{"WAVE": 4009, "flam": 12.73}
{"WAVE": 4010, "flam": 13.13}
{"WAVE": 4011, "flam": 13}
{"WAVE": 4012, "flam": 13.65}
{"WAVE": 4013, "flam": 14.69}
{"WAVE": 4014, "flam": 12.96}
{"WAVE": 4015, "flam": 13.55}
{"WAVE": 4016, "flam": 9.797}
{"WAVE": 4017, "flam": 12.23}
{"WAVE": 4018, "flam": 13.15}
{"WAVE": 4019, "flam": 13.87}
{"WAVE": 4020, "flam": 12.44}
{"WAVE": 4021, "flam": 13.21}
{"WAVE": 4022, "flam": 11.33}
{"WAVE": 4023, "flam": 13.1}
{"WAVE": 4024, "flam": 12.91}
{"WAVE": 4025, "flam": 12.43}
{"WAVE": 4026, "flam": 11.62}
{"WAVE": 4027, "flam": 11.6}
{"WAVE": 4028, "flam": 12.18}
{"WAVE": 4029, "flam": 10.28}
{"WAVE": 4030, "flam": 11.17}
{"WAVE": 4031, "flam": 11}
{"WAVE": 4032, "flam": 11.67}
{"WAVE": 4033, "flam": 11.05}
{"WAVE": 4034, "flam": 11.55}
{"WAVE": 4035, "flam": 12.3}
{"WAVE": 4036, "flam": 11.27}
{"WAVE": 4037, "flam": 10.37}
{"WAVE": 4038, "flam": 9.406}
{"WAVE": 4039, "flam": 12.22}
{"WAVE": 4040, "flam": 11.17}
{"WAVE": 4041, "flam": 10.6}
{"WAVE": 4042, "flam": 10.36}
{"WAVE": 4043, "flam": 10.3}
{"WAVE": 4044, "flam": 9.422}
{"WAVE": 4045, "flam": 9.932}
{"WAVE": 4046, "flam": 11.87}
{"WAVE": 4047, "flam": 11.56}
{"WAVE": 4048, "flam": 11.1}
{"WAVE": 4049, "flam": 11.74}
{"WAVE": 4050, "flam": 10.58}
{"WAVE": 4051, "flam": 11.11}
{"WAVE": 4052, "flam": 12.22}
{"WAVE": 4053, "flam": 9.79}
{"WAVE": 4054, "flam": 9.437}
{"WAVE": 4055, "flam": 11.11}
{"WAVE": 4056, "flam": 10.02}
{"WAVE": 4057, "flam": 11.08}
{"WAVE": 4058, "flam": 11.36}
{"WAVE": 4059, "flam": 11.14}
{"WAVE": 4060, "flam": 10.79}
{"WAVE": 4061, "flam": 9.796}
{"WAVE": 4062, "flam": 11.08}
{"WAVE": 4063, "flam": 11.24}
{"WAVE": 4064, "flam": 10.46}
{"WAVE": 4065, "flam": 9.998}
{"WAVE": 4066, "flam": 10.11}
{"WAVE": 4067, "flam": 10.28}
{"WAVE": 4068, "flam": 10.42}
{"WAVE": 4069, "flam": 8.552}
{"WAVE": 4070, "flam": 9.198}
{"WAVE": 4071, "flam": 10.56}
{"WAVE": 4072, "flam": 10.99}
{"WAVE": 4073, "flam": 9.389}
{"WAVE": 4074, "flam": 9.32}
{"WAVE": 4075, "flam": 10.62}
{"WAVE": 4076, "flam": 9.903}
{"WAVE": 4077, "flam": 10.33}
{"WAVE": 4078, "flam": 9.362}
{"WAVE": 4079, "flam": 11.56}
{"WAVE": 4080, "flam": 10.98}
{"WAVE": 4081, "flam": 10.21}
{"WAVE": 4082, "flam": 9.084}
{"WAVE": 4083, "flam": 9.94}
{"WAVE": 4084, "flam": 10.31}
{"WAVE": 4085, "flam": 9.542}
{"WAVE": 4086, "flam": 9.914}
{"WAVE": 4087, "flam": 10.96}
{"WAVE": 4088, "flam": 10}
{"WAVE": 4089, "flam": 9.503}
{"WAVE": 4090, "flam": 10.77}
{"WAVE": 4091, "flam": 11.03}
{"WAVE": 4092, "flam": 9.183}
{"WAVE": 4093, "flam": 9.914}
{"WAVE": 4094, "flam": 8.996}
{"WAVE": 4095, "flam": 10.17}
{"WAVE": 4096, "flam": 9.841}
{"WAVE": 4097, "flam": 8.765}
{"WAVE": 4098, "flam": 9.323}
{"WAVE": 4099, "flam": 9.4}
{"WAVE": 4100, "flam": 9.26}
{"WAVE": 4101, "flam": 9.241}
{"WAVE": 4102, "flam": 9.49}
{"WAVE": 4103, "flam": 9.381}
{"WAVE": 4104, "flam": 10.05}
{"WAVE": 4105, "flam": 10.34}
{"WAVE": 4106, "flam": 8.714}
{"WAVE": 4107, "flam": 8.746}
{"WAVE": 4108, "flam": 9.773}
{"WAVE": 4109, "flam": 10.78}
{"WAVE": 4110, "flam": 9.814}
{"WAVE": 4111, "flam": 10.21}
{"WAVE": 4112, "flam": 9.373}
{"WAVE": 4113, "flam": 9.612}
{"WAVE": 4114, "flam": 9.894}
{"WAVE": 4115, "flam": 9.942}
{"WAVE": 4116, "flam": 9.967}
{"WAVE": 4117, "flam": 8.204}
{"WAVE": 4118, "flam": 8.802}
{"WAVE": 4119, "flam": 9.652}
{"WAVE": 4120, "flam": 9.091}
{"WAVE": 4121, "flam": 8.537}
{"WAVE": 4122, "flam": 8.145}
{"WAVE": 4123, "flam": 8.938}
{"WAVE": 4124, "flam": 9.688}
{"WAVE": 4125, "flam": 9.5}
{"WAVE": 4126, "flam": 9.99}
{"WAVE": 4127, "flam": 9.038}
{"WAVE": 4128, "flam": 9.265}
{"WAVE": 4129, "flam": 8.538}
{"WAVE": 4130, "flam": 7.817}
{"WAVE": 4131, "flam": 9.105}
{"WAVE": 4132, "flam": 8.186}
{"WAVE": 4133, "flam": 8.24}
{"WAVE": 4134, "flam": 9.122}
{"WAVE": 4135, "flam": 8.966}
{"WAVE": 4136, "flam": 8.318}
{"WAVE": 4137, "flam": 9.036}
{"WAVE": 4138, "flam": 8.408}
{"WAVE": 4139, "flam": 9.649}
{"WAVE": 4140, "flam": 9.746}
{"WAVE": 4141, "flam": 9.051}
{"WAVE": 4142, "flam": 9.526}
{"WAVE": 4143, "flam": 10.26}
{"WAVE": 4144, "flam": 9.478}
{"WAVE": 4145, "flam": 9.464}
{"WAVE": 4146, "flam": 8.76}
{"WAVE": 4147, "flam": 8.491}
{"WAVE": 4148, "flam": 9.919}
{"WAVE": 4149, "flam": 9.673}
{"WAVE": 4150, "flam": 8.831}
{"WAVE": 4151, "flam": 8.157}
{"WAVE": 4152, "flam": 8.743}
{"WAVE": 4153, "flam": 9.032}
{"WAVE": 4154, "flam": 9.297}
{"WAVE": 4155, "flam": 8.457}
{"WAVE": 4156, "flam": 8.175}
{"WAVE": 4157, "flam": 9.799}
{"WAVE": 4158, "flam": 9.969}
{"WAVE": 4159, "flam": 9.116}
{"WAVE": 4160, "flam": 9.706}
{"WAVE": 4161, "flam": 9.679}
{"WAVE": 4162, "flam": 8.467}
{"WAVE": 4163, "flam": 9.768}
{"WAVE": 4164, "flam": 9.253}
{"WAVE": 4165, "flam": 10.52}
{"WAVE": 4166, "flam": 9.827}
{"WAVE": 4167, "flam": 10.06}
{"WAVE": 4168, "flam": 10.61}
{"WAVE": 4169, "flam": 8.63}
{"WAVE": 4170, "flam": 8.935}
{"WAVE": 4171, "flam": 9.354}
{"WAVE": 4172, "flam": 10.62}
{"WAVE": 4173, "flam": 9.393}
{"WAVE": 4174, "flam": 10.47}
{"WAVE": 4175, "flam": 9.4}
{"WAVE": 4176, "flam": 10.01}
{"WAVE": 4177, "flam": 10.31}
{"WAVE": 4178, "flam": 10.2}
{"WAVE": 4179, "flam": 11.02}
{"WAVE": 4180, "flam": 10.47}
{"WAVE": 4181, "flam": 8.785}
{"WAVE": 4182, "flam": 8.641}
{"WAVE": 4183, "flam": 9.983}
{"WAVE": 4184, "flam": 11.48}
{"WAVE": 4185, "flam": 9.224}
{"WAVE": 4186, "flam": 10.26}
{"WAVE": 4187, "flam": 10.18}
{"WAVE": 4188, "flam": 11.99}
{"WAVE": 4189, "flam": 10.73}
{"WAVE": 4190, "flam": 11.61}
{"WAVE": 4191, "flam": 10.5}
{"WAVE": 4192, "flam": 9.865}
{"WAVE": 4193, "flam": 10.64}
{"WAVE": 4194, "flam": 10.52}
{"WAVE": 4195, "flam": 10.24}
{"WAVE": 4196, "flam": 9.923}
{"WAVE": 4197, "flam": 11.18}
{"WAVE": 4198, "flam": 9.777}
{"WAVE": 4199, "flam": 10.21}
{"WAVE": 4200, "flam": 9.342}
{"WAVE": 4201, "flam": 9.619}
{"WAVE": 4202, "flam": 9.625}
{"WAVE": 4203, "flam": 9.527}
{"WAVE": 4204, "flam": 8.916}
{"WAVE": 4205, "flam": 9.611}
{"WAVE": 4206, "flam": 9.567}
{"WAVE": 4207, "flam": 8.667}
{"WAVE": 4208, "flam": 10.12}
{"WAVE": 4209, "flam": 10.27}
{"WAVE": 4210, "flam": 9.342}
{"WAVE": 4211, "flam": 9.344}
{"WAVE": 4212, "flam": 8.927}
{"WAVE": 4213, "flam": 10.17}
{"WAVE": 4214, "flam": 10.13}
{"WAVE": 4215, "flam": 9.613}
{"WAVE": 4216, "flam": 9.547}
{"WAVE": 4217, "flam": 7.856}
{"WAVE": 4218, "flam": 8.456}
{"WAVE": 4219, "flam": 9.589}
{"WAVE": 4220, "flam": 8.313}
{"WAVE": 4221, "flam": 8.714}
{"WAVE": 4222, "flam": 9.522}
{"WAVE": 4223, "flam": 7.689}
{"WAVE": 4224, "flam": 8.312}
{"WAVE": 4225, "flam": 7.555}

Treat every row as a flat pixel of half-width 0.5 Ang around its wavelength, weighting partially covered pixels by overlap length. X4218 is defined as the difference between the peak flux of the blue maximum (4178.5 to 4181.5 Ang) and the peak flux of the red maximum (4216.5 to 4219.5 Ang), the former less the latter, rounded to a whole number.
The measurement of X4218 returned 1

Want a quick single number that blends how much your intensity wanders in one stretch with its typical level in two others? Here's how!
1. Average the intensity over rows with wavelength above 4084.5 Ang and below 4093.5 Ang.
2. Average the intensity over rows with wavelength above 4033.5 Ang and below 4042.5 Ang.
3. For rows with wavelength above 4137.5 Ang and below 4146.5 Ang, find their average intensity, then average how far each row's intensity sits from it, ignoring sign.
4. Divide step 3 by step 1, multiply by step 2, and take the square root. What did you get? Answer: 0.678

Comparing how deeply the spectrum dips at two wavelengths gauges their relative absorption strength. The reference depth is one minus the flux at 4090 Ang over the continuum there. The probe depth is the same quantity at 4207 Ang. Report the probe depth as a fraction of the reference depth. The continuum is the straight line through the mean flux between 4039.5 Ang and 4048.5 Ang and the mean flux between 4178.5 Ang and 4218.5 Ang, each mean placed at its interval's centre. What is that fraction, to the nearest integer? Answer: -4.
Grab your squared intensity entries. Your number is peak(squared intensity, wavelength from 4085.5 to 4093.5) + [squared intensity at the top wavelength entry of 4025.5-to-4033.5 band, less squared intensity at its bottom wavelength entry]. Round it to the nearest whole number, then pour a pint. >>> 109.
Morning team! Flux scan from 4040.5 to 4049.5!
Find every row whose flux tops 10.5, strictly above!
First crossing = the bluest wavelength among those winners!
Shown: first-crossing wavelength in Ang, 4041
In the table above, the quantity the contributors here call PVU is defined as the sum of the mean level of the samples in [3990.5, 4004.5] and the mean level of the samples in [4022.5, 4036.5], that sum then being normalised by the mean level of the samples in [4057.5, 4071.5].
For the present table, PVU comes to 2.7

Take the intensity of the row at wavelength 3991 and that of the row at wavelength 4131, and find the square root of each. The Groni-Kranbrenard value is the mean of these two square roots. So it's 3.62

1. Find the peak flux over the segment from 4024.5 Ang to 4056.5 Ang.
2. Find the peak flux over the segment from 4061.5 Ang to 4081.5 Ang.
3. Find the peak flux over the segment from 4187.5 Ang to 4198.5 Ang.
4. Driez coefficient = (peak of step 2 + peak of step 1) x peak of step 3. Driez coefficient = 288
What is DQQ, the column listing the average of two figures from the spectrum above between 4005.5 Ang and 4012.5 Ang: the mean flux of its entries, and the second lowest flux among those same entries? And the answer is 13.4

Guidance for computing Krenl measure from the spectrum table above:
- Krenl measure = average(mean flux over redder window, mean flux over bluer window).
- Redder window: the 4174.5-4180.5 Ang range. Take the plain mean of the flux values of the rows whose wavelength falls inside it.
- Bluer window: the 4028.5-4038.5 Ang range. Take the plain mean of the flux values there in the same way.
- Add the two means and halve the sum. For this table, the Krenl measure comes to 10.6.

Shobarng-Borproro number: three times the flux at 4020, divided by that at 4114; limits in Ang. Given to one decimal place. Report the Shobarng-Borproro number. 3.8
